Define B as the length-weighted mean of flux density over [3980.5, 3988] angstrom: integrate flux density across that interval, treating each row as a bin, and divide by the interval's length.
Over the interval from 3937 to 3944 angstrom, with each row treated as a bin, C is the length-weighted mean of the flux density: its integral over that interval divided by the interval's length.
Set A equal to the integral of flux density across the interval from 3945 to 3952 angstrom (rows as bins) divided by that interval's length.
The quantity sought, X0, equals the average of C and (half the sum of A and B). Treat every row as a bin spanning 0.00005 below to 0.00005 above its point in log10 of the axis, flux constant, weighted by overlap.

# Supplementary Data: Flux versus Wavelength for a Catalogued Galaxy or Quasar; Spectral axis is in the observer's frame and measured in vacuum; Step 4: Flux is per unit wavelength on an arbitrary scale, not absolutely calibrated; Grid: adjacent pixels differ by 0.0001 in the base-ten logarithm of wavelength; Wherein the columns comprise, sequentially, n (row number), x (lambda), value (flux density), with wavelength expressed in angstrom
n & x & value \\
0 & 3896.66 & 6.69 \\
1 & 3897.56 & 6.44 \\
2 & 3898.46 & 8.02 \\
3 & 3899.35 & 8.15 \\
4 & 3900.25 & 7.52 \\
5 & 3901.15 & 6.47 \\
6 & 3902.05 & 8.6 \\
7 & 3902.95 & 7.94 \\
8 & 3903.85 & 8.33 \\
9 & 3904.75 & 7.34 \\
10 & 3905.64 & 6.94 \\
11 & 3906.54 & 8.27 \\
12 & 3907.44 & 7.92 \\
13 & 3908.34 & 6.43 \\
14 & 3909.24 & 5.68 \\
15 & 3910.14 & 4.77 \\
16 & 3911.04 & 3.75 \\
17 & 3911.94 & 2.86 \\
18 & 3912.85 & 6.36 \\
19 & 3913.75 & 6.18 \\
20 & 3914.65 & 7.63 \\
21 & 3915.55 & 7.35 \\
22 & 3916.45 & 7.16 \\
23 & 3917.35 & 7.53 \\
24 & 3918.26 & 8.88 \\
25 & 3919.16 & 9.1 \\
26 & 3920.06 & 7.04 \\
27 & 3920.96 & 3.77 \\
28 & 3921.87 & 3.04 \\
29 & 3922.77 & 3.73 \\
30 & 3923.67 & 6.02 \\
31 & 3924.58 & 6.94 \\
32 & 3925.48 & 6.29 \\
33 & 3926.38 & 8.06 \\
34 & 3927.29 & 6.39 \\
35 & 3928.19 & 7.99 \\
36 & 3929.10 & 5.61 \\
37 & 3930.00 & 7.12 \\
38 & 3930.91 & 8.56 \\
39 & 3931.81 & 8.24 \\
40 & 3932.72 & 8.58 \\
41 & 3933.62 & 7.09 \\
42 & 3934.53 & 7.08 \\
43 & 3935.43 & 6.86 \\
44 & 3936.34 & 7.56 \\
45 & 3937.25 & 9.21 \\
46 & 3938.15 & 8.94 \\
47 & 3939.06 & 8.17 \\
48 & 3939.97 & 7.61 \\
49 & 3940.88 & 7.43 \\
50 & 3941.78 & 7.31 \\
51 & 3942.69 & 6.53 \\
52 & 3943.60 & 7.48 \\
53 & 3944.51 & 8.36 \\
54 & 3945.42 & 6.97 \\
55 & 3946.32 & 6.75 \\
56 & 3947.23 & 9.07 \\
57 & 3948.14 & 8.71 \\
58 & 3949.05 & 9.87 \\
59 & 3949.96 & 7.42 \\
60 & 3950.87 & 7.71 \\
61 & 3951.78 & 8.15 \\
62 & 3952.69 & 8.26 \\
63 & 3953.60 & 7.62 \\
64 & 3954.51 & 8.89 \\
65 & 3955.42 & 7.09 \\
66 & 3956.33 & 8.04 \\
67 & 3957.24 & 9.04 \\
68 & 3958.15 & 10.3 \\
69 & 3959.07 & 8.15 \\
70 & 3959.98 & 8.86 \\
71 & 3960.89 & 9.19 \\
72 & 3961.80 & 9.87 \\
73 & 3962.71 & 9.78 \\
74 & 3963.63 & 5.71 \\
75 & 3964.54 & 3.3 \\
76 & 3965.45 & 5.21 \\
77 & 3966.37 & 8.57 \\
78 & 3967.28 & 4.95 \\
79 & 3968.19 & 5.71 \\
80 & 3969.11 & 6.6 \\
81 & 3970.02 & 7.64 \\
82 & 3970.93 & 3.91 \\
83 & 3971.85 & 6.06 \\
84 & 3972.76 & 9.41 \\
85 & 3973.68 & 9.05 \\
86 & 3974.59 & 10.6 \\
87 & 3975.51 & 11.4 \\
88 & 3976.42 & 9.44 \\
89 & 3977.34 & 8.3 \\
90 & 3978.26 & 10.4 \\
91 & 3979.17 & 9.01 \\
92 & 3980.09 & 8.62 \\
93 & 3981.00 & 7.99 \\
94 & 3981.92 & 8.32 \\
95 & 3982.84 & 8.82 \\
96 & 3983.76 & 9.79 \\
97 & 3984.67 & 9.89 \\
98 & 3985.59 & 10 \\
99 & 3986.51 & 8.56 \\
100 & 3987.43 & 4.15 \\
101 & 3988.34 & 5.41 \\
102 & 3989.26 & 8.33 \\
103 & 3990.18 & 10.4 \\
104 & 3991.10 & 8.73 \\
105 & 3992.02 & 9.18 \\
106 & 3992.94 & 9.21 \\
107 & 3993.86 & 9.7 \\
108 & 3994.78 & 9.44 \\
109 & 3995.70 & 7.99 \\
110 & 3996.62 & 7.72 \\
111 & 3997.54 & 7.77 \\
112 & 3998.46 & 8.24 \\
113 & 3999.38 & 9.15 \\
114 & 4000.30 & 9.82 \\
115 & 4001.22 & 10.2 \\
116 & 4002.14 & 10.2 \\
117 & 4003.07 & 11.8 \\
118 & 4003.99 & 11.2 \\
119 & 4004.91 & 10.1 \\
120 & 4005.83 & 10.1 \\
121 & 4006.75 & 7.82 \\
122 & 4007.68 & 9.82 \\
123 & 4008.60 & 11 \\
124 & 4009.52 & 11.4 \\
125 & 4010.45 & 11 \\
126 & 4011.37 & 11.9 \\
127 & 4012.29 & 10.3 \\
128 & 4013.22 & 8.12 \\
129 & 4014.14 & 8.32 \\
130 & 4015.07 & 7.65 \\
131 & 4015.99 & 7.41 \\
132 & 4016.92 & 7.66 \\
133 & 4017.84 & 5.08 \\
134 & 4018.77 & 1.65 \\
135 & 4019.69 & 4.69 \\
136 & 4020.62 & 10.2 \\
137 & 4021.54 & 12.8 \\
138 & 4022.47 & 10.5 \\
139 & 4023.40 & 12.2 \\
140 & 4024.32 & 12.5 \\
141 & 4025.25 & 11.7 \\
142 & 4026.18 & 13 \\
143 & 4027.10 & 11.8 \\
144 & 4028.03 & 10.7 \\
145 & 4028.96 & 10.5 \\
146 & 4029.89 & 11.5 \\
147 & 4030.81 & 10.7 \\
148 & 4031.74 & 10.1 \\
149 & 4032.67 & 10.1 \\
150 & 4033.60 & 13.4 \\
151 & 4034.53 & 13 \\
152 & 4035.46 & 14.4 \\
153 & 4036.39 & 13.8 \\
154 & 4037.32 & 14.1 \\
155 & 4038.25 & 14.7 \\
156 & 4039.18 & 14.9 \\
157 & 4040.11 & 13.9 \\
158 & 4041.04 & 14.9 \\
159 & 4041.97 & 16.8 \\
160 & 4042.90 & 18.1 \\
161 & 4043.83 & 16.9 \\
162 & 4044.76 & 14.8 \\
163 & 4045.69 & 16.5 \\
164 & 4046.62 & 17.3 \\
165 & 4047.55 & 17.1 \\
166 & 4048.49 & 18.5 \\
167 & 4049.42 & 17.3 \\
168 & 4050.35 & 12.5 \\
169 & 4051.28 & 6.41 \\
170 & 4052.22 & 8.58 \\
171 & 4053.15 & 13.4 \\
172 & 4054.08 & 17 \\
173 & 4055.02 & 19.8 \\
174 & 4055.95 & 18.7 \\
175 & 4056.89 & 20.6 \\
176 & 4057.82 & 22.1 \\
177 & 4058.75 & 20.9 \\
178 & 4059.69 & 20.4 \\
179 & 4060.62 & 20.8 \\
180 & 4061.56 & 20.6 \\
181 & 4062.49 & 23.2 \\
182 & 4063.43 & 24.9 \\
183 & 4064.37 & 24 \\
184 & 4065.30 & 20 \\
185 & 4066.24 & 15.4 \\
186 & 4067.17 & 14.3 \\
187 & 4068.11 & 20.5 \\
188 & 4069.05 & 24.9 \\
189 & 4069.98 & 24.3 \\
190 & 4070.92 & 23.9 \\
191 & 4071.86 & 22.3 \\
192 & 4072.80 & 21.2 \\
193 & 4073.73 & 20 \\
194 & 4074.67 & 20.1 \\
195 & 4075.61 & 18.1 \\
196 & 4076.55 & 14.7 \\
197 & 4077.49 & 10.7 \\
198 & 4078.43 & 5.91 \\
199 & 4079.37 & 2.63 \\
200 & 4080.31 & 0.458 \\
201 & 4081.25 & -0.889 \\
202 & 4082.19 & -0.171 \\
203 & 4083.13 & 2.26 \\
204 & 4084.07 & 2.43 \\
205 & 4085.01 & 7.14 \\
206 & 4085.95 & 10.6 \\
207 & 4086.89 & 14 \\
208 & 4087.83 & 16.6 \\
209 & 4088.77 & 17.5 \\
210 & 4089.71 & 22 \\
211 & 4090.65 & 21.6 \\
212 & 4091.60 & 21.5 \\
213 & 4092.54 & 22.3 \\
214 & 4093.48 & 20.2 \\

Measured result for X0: 8.0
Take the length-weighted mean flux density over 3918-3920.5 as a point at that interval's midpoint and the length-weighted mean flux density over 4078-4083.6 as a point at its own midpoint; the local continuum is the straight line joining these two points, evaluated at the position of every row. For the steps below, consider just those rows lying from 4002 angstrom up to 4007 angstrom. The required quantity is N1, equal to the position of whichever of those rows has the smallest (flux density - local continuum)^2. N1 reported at 4006.75 angstrom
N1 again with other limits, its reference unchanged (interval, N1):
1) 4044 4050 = 4044.76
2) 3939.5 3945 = 3940.88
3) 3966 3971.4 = 3969.11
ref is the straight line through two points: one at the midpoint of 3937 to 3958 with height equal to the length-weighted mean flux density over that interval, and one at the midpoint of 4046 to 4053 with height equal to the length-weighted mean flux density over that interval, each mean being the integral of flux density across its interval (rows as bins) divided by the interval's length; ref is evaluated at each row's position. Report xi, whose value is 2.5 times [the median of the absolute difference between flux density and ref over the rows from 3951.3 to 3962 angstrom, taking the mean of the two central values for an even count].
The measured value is 1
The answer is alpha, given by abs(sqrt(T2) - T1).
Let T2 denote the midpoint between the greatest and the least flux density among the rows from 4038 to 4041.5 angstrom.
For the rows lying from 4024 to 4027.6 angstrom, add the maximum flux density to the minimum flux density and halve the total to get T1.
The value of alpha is 9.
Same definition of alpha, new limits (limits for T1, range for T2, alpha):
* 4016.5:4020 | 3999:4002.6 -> 2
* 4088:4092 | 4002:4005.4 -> 16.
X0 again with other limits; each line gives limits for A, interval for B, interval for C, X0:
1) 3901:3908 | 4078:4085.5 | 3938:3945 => 6.4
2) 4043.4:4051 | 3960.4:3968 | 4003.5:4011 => 11.0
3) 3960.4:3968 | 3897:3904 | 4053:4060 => 13.3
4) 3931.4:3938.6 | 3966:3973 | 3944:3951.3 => 7.7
